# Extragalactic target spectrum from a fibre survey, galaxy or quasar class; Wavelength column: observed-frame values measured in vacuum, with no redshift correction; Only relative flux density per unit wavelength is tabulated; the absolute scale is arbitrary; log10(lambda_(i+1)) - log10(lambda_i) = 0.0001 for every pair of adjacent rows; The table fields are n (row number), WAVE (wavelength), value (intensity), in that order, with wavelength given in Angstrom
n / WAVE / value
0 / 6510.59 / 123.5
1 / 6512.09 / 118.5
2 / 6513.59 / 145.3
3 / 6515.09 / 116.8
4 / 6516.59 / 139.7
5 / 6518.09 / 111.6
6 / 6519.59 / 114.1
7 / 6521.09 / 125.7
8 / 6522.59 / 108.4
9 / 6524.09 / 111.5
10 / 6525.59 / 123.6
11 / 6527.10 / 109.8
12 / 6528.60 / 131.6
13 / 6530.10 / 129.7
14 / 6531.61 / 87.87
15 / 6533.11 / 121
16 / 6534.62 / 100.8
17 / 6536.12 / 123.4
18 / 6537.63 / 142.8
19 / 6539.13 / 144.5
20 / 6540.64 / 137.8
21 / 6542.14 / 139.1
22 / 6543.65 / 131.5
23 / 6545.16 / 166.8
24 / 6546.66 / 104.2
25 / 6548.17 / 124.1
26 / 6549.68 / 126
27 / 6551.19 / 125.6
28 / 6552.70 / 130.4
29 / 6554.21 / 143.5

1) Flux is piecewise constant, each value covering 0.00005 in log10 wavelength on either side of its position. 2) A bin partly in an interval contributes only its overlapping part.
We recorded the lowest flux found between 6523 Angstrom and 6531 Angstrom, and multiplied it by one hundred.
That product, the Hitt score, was 10980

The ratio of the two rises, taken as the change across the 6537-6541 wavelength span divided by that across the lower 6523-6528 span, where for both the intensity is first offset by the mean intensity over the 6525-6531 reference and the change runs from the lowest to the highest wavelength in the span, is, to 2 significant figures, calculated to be 2.9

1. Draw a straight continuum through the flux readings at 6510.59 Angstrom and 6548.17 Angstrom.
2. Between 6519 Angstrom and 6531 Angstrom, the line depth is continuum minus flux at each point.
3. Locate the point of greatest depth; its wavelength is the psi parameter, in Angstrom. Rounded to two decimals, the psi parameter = 6522.59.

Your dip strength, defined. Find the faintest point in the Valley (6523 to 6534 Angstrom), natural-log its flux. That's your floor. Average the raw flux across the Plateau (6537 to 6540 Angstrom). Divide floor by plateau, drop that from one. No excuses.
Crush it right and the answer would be 0.969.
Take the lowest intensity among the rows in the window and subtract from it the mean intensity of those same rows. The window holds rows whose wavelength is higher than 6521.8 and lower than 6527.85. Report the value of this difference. -5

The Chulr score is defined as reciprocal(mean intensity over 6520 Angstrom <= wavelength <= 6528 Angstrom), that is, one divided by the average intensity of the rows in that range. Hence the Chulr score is 0.0086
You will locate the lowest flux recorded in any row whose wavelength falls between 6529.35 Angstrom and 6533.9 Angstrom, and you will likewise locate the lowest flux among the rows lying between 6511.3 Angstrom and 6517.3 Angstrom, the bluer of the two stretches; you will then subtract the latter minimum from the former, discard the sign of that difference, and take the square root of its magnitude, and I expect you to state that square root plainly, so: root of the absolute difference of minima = 5.4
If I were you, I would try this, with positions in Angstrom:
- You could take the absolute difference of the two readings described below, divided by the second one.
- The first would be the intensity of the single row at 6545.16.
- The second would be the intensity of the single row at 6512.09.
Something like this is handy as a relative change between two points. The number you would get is 0.408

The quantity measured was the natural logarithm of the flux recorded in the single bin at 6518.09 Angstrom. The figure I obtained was 4.71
